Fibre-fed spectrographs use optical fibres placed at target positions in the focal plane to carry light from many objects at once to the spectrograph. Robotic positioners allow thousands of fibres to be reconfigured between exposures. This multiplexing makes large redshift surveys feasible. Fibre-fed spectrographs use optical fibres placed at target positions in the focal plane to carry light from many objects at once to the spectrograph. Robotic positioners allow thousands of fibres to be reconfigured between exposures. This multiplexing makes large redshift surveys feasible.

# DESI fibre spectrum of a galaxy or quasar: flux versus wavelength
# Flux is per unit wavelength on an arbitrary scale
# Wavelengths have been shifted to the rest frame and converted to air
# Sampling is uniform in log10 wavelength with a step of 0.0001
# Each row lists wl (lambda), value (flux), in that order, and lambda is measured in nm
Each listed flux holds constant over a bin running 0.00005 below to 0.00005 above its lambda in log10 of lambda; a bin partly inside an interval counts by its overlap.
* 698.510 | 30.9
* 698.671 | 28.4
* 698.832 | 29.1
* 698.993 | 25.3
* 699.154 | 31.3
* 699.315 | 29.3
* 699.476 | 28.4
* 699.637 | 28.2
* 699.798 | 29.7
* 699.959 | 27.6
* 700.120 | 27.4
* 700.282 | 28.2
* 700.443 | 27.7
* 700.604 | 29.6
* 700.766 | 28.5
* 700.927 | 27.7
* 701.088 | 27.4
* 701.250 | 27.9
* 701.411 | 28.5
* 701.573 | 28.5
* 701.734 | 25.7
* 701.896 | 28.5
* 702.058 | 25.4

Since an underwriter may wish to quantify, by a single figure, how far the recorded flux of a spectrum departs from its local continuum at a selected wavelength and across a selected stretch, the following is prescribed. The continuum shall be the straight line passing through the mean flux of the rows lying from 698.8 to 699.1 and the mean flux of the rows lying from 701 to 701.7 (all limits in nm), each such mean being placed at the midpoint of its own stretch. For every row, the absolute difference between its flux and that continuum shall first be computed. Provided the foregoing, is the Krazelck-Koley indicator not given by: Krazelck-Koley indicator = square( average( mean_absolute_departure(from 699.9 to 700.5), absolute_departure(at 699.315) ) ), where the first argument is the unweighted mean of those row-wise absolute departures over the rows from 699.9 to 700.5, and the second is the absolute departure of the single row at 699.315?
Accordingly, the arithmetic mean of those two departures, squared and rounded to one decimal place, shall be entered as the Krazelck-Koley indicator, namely 1.2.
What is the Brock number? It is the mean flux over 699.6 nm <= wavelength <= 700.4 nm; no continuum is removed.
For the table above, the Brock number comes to 28.2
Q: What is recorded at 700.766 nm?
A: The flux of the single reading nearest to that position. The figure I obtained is 28.5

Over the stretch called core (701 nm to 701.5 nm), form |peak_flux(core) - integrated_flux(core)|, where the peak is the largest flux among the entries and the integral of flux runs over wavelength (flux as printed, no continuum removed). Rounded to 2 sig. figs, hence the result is 15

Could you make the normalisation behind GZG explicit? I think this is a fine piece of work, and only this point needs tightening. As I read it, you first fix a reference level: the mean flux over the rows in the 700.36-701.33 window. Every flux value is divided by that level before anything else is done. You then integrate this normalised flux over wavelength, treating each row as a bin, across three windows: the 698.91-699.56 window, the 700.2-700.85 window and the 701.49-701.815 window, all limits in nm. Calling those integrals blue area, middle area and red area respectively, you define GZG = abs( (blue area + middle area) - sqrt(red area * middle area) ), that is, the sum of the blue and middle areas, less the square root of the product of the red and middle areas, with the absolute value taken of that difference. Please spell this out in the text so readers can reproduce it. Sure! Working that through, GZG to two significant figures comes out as 0.86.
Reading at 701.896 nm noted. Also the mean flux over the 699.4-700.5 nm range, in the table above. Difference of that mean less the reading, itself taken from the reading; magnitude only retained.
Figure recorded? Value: 28.8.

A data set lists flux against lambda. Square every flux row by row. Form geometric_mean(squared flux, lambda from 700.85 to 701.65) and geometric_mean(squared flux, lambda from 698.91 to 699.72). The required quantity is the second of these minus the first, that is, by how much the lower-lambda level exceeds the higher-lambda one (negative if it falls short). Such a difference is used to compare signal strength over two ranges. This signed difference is 25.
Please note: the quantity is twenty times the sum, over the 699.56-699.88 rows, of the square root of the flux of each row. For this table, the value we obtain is 215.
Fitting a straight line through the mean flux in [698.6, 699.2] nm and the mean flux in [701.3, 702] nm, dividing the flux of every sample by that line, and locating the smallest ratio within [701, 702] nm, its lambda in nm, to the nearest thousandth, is 701.734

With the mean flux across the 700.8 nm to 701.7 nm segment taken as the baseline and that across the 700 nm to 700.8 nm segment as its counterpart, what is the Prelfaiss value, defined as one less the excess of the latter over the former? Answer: 0.7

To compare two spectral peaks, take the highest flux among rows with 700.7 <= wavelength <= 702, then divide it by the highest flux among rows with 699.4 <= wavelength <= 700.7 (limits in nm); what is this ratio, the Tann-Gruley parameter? 0.96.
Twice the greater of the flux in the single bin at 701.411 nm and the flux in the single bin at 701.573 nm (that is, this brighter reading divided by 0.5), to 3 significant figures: 57.0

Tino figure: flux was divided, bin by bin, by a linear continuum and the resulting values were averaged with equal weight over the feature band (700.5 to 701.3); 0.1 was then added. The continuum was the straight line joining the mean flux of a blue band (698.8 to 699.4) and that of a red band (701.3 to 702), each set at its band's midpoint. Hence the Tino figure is 1.11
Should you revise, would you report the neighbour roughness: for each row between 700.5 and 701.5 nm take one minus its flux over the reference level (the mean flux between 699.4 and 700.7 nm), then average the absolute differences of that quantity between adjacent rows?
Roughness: 0.023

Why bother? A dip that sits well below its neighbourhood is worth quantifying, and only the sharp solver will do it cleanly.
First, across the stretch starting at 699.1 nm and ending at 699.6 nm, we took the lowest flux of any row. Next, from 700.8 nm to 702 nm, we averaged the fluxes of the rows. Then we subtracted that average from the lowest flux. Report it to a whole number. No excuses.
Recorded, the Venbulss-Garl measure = 1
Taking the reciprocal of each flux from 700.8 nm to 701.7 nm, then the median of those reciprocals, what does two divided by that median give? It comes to 55.8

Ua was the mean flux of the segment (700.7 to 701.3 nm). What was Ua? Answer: 27.9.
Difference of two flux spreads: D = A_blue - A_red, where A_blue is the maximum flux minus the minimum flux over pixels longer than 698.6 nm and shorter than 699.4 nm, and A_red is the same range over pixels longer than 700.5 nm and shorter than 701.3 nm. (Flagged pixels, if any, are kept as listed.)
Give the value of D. 3.8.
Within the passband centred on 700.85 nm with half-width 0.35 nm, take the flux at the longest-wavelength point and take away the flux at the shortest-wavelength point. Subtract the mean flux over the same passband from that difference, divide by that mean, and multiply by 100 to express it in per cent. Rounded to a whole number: -108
